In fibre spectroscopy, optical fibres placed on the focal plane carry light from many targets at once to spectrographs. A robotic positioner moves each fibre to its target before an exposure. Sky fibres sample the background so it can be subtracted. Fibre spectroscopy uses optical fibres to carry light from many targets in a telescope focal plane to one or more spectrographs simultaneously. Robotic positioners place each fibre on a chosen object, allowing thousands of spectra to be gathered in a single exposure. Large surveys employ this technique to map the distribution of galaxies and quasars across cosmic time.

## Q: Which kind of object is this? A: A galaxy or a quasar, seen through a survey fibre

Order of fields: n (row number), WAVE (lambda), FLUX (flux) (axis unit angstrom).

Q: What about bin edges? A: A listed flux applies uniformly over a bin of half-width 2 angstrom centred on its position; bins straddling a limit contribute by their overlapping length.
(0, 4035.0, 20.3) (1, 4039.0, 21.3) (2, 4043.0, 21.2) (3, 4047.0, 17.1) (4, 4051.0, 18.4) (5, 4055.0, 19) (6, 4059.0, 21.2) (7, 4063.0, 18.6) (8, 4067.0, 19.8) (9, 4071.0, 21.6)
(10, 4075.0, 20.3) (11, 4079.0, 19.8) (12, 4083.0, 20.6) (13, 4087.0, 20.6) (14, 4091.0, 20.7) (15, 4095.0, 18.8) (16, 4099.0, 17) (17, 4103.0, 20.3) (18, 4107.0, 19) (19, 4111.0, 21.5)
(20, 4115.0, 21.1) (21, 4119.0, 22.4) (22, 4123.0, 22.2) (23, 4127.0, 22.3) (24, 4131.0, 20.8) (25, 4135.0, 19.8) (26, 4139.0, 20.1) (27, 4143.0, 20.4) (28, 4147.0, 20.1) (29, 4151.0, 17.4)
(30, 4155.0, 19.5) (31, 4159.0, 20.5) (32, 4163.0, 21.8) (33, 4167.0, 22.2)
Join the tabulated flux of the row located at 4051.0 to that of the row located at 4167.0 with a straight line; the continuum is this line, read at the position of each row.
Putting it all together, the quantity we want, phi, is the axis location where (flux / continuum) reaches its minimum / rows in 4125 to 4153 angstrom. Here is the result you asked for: 4151.0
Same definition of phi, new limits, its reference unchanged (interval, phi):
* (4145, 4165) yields 4151.0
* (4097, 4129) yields 4099.0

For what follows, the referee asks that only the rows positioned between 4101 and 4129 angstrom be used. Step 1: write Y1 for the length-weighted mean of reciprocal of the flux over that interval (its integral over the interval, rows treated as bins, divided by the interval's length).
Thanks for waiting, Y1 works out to 0.0472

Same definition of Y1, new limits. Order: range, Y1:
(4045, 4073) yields 0.0519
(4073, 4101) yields 0.0510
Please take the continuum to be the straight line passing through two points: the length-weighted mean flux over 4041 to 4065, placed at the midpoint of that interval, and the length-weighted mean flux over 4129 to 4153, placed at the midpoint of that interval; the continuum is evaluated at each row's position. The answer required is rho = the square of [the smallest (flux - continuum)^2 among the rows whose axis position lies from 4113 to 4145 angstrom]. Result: 0.000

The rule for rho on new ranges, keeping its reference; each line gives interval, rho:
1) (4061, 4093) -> 0.025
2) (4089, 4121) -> 0.103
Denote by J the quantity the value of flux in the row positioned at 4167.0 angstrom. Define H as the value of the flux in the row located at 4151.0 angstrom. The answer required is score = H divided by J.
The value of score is 0.78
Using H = 17.4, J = 22.2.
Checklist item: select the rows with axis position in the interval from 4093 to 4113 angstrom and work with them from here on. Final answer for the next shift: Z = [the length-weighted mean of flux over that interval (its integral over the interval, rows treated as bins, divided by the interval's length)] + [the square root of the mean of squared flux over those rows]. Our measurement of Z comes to 38.7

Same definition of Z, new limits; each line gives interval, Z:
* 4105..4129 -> 42.9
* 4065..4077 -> 41.1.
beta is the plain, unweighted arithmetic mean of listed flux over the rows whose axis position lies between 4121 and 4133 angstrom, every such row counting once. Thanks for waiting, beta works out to 21.8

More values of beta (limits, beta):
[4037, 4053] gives 19.5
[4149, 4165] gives 19.8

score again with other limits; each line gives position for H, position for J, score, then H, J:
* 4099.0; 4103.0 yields 0.84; 17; 20.3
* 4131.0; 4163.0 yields 0.95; 20.8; 21.8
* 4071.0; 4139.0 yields 1.07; 21.6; 20.1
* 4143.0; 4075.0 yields 1.00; 20.4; 20.3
